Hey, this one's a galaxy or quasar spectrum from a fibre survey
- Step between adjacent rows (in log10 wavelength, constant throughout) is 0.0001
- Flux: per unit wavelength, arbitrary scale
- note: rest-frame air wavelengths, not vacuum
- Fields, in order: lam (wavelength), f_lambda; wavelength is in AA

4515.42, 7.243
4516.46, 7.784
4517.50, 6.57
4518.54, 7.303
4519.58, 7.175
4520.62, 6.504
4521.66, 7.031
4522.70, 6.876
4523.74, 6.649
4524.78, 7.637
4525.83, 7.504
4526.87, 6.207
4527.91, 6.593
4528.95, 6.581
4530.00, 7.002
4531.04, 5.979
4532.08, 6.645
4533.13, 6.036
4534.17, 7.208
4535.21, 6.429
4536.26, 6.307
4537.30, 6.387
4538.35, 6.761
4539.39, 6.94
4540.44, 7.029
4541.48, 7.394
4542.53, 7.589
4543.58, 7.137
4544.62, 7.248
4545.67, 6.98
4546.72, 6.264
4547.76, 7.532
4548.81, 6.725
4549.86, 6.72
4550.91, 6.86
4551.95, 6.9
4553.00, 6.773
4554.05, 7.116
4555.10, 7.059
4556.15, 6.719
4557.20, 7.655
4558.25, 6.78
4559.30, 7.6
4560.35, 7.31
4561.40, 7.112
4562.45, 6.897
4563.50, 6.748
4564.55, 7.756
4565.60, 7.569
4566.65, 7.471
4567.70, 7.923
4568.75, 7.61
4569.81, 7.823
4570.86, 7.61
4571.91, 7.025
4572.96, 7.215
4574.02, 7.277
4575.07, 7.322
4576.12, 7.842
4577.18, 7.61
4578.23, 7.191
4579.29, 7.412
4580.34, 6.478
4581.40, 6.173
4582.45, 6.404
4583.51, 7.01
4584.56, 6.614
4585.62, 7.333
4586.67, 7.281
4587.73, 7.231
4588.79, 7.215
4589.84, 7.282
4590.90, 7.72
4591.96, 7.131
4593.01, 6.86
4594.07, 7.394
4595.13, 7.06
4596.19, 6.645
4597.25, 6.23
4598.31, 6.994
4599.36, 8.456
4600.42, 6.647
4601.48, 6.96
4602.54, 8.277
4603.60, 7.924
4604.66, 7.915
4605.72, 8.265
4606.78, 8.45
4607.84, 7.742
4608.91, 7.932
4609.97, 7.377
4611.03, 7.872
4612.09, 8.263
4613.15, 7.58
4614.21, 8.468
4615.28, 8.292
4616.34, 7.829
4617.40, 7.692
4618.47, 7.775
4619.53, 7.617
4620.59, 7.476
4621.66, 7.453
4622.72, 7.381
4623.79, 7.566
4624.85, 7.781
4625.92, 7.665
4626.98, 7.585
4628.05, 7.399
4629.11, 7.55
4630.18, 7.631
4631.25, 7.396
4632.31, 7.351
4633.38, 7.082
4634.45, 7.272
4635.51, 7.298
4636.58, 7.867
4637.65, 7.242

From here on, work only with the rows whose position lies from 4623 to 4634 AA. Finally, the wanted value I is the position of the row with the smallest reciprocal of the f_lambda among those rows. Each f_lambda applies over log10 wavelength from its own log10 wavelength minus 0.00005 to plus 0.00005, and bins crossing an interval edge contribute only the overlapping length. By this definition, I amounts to 4624.85 AA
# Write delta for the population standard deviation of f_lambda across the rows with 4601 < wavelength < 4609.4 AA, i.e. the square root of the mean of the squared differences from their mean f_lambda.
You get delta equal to 0.43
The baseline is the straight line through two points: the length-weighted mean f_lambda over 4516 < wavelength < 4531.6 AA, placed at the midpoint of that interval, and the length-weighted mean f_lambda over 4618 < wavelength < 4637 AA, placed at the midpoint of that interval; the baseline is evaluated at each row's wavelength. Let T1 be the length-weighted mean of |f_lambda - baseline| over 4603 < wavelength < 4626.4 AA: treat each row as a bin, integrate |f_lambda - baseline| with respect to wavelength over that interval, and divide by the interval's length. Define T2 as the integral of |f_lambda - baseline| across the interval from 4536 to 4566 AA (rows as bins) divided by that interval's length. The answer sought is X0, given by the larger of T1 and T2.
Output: 0.416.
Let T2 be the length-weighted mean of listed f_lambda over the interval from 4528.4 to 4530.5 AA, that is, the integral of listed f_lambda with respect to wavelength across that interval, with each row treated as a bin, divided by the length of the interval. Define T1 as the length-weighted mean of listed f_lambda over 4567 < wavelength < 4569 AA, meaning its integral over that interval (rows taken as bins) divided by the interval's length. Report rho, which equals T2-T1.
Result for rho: -1.0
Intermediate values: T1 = 7.8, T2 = 6.77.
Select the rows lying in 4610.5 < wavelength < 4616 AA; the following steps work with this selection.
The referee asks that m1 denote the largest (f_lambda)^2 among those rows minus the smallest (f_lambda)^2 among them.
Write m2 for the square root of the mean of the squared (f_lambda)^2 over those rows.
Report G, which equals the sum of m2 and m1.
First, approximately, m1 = 14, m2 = 66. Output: 80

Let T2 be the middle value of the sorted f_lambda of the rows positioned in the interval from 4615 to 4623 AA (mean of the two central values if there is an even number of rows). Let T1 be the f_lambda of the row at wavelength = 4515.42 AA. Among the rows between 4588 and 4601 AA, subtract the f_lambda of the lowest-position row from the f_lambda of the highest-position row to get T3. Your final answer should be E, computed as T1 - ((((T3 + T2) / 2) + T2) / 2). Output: 1.64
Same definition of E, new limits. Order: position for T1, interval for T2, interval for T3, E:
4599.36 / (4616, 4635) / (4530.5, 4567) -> 2.41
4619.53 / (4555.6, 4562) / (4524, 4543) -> 2.22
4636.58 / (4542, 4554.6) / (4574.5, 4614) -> 2.60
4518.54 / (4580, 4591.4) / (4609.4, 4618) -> 1.81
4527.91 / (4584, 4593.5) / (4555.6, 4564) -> 1.16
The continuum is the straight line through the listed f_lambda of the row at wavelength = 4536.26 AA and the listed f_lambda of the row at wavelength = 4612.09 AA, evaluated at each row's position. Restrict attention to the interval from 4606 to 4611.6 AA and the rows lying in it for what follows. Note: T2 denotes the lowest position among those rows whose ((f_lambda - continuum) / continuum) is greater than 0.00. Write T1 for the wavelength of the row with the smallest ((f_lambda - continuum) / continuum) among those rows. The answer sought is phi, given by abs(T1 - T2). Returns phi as 3.2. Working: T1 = 4609.97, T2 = 4606.78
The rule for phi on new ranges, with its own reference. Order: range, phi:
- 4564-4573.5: 7.4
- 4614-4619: 3.2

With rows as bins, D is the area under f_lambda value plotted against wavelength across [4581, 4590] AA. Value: 63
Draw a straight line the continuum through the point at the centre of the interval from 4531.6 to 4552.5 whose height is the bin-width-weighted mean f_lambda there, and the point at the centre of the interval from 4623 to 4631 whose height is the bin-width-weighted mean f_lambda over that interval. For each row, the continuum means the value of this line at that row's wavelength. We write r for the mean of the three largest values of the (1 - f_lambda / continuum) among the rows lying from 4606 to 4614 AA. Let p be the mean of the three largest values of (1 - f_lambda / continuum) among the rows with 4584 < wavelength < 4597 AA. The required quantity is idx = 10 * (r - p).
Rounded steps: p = 0.08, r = -0.02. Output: -1.0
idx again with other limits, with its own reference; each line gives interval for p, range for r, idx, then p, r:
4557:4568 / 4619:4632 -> -0.1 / 0.03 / 0.02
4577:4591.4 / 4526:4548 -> -0.1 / 0.12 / 0.11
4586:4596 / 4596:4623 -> 0.7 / 0.04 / 0.11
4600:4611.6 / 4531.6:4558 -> 0.4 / 0.05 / 0.09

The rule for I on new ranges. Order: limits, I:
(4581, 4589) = 4585.62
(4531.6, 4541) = 4534.17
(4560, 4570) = 4567.70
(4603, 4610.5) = 4606.78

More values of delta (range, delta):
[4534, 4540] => 0.33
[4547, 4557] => 0.25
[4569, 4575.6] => 0.26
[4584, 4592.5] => 0.28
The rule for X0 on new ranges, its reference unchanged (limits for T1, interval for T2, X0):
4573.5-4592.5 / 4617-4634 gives 0.321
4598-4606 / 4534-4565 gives 0.686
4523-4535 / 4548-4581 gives 0.487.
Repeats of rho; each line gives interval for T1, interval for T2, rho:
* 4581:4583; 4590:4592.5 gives 1.1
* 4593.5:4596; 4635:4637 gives 0.4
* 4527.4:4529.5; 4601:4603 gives 1.0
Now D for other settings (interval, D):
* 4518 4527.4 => 66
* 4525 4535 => 67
